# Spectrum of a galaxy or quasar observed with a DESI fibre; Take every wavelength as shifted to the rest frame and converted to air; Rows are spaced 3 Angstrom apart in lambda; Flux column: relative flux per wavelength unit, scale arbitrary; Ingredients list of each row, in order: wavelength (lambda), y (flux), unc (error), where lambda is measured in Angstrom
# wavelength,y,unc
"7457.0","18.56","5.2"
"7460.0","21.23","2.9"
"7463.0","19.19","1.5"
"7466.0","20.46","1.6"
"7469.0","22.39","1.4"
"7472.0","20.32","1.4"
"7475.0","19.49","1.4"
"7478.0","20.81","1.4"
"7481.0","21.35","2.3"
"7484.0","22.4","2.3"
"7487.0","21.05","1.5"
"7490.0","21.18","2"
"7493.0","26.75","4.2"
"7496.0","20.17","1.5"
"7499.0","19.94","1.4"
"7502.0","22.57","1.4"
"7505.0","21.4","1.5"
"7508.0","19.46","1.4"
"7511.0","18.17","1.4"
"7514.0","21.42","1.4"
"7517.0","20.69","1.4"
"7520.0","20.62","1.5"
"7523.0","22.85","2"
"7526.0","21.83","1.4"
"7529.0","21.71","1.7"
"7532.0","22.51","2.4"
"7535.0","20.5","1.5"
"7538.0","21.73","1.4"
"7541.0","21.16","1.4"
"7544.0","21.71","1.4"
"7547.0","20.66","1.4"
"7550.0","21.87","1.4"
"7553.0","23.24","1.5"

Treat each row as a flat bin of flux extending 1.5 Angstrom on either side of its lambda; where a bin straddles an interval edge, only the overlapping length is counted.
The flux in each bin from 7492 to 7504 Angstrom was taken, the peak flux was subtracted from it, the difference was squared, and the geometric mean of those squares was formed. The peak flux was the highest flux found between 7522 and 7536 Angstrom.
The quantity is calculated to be 3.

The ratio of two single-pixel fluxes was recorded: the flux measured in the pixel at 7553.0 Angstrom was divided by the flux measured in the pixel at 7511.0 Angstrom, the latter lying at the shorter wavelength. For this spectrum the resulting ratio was 1.28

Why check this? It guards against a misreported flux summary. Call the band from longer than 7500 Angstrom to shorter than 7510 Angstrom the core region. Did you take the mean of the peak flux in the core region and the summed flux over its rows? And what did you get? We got 43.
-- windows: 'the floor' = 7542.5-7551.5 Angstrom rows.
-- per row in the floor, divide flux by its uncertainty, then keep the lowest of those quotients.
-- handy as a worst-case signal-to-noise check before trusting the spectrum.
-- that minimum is 15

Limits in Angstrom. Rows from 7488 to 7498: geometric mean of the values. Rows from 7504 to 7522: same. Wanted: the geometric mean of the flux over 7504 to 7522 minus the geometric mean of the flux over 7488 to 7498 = -2.3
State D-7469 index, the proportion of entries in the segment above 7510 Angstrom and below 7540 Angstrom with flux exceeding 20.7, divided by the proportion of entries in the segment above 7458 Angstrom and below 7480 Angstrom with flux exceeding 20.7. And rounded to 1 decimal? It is 1.4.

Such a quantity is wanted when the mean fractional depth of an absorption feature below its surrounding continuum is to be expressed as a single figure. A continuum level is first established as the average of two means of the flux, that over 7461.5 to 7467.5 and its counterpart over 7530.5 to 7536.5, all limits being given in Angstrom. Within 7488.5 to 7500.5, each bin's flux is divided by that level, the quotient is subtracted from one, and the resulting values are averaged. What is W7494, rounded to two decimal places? -0.07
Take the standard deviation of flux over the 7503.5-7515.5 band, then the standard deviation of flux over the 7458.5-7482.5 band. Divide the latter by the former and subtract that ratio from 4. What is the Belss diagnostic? 3.3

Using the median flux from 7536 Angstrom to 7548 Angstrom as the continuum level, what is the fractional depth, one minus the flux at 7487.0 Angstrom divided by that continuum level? 0.02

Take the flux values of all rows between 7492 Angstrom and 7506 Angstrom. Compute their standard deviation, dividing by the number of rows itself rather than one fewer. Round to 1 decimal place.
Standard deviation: 2.5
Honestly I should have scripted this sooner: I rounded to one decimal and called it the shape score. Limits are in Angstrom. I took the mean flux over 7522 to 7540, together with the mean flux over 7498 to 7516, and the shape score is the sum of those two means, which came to 42.3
